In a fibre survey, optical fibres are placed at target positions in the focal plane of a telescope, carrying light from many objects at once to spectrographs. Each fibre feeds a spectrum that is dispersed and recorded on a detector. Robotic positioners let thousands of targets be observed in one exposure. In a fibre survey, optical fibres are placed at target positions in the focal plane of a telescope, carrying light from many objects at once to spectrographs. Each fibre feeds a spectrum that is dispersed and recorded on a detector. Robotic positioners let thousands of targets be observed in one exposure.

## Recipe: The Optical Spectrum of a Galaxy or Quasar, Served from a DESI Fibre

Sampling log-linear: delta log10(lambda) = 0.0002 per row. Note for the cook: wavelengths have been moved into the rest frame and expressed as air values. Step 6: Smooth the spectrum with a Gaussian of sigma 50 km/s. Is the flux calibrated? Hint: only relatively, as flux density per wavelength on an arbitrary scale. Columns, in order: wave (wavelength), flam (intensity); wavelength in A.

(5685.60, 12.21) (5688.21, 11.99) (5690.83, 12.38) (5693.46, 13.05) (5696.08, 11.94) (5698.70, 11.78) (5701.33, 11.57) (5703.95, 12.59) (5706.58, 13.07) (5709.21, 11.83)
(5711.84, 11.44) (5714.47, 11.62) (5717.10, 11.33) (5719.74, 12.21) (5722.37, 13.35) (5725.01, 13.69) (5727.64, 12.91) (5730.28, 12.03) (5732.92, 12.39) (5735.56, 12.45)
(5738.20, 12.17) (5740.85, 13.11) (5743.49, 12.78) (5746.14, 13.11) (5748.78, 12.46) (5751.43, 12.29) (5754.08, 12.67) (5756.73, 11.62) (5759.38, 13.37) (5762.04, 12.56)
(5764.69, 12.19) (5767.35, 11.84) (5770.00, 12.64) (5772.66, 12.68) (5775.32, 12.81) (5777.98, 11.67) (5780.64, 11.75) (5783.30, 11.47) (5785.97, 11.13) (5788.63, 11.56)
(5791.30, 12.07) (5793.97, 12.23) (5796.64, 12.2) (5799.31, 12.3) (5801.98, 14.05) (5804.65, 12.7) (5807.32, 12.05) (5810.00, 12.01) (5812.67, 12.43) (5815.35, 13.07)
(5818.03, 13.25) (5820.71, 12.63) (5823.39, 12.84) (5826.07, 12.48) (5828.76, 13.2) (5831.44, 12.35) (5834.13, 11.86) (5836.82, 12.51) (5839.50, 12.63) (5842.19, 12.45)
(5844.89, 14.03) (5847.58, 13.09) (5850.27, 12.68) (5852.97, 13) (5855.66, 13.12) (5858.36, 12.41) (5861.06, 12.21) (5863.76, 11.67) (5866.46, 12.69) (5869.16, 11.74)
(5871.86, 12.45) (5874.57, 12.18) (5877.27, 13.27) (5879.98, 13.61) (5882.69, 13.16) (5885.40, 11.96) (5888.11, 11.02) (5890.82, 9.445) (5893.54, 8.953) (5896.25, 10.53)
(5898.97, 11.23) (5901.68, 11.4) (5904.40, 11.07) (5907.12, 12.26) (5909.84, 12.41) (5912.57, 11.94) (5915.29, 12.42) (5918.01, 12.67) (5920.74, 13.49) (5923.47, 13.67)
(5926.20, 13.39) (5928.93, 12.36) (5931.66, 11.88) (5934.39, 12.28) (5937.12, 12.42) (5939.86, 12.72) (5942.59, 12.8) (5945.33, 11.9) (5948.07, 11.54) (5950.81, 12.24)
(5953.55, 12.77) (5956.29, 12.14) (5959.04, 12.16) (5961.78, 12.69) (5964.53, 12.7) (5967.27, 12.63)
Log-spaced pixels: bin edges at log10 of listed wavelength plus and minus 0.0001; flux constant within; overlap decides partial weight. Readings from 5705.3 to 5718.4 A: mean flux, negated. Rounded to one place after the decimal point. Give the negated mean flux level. -11.9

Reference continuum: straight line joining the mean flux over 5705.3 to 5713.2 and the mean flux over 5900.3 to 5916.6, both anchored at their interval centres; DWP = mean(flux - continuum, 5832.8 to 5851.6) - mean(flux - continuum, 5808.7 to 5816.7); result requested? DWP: 0.3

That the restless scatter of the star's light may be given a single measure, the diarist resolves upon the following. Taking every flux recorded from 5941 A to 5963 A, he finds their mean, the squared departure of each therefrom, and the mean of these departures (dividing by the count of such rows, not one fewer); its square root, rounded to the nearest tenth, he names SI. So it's 0.4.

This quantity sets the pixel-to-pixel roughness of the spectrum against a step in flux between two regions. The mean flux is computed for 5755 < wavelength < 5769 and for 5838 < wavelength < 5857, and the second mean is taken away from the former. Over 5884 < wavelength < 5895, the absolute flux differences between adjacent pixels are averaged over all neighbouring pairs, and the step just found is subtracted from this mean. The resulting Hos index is 1.7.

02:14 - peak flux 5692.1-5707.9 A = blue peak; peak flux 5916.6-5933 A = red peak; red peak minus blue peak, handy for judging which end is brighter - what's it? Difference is 0.6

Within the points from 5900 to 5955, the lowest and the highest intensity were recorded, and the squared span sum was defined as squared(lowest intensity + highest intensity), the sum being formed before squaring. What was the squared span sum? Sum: 612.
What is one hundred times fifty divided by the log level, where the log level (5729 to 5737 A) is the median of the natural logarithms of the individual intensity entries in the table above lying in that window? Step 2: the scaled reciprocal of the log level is 1987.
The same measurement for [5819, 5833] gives 1972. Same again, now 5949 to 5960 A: 1999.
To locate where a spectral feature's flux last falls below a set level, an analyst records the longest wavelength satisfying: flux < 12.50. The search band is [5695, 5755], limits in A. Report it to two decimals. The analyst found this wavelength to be 5751.43 A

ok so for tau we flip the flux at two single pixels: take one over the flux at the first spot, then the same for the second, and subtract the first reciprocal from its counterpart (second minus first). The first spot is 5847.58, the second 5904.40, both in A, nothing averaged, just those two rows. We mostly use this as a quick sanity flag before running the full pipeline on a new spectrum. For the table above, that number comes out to 0.014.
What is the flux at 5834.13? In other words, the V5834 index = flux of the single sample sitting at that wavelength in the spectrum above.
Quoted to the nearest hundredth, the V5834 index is 11.86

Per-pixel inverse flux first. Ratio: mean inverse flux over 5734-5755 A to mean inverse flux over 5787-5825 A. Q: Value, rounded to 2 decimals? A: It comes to 0.99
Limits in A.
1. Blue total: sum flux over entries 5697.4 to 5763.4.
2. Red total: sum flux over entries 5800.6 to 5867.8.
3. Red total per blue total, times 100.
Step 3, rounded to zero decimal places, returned 102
